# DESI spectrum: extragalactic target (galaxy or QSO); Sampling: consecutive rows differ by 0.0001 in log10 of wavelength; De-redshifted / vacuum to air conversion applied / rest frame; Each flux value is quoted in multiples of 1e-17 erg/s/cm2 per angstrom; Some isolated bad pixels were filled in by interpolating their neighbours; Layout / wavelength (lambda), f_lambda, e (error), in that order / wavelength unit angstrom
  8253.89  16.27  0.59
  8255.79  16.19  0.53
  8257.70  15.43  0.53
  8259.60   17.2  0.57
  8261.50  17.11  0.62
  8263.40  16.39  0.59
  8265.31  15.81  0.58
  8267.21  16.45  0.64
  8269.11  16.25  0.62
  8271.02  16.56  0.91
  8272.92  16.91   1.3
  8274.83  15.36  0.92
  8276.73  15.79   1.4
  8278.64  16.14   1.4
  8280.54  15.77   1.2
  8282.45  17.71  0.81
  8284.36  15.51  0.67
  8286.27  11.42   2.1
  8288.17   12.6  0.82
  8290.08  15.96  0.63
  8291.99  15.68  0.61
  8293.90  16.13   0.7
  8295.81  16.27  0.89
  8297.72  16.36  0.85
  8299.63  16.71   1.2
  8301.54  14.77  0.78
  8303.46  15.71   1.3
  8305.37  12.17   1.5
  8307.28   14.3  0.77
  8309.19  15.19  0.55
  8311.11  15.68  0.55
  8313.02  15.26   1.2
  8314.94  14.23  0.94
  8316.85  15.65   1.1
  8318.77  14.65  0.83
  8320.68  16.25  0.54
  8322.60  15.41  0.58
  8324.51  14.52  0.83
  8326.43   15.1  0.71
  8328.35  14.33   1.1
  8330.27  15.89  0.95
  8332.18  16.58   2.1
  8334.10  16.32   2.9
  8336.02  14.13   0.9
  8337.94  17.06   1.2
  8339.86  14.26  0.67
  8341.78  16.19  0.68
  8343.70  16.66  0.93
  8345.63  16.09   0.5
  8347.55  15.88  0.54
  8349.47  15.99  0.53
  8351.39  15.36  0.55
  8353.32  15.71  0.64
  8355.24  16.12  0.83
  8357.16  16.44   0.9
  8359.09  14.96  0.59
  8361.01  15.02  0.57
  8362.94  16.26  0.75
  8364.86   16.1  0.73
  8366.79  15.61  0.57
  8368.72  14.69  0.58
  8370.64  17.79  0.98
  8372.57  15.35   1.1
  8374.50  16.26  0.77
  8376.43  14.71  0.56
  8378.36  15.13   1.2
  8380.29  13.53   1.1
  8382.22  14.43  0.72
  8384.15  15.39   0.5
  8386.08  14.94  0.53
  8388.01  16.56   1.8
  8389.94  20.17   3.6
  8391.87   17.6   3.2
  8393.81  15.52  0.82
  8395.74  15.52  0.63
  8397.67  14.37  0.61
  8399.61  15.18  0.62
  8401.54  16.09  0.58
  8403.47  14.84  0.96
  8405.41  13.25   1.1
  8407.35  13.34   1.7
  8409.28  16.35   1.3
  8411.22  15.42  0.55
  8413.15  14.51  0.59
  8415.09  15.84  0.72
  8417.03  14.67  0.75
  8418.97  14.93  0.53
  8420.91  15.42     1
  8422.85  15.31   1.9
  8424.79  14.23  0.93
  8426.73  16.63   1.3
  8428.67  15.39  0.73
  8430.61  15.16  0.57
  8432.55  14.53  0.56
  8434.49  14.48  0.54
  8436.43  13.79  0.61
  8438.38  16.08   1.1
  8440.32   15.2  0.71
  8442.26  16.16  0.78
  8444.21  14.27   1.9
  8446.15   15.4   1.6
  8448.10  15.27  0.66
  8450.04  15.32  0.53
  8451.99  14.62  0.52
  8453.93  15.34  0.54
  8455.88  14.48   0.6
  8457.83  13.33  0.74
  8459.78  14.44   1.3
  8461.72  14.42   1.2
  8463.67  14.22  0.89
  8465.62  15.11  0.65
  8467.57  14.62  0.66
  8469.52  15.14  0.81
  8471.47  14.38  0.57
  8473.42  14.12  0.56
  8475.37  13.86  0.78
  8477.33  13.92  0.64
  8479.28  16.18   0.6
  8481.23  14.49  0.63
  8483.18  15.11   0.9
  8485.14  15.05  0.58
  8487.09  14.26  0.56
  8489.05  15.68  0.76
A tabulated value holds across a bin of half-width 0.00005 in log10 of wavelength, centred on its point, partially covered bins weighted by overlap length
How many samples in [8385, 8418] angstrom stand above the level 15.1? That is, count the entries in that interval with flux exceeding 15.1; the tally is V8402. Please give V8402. 10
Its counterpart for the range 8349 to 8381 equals 12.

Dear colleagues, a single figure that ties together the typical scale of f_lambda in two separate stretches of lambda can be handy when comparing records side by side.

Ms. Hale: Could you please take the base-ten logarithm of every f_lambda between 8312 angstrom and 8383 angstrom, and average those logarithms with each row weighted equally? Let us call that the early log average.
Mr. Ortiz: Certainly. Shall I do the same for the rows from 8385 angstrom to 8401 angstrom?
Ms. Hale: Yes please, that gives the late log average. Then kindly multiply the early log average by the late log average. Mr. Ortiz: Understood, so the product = 1.44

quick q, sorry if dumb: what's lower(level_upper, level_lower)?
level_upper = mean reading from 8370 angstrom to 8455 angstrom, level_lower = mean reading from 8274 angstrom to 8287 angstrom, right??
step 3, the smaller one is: 15.3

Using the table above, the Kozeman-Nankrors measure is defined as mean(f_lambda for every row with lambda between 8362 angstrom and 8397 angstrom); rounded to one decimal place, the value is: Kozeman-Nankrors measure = 15.9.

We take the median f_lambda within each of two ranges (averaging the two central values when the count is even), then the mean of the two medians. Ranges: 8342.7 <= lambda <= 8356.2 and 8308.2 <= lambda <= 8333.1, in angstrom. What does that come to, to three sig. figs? 15.6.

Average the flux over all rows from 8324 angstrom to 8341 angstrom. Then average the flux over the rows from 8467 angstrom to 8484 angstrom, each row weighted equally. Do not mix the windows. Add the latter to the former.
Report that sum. 30.0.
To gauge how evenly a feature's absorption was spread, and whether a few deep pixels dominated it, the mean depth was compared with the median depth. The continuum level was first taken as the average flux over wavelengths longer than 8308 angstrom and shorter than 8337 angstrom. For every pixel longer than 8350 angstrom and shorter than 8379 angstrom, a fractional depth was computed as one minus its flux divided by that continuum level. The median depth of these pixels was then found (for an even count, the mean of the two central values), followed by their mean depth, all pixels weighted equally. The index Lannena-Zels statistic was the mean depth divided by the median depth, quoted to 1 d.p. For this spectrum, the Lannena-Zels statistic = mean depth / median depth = 1.3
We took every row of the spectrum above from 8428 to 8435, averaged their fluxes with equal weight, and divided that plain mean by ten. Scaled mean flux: 1.49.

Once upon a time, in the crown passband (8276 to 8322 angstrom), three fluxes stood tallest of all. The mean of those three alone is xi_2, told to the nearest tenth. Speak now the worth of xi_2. 16.9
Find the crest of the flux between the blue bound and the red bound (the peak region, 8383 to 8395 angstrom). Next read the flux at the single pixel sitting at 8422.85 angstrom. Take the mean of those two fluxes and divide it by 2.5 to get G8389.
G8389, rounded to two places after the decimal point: 7.10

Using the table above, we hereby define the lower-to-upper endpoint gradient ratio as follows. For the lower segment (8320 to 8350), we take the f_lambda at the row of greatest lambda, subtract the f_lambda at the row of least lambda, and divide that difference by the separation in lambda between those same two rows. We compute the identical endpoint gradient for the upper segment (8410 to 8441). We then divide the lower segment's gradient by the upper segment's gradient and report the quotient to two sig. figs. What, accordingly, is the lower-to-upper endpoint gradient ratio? 1.2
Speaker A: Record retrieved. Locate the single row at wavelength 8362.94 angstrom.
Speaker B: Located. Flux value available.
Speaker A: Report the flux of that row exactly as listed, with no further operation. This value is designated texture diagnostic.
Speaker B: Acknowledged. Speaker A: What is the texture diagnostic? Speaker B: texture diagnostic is 16.26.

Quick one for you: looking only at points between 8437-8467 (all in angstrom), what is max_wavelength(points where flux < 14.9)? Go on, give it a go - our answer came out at 8463.67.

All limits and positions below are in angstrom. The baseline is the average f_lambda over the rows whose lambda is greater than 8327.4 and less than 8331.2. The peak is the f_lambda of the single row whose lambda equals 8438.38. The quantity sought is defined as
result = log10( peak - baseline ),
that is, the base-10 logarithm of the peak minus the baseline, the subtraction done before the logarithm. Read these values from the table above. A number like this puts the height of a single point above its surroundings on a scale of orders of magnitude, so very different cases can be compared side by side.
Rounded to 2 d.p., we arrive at -0.01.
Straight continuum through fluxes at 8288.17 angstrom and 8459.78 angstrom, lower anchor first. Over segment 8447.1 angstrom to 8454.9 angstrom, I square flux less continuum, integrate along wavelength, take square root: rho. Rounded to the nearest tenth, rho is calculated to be 2.4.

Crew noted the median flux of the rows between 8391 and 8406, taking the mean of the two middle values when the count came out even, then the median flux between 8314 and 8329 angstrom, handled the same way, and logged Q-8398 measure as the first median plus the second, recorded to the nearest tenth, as 30.2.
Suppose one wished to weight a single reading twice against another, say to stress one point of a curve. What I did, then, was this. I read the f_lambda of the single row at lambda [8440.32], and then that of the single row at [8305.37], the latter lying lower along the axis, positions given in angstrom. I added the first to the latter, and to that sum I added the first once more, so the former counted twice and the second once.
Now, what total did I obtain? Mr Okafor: 43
